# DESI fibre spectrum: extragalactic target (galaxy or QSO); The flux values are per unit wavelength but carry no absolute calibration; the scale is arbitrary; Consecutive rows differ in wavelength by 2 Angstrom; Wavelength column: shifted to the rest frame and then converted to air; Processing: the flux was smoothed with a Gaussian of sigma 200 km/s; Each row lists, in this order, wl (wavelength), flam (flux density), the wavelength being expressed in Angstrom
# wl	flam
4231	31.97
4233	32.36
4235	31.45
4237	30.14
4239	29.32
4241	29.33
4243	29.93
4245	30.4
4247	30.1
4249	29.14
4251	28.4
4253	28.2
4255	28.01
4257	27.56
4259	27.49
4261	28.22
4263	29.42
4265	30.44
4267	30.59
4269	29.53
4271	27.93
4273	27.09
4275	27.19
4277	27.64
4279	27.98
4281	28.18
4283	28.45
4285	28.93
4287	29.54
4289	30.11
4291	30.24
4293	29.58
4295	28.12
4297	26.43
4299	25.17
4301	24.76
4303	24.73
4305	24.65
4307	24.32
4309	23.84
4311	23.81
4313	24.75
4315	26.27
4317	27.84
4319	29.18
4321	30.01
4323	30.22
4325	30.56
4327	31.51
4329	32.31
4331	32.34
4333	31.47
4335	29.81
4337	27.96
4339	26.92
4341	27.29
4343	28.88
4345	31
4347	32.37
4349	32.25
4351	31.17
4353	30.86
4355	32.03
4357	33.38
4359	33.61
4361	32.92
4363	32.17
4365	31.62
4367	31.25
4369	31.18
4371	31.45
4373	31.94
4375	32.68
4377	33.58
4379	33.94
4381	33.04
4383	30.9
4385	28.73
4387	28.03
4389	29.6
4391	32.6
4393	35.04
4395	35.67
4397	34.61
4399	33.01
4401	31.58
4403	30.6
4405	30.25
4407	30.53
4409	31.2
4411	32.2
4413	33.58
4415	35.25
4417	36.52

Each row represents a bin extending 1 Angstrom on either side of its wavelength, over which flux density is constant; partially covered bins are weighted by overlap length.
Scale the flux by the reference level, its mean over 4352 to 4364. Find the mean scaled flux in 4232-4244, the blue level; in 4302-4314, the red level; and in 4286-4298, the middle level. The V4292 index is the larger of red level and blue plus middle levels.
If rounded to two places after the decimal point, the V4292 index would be 1.83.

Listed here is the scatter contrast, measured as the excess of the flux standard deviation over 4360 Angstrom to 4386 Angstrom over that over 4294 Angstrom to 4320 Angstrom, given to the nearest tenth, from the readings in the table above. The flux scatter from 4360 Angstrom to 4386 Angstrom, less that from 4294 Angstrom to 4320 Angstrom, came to -0.4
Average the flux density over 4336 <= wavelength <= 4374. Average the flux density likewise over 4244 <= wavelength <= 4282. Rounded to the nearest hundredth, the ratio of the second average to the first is 0.92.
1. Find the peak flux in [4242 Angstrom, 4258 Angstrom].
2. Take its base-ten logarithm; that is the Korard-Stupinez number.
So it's 1.48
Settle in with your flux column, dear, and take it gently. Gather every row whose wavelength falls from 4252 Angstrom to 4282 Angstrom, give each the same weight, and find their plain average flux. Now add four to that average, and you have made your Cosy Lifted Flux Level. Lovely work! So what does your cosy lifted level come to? 32.4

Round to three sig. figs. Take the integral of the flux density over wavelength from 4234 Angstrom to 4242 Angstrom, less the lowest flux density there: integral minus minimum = 211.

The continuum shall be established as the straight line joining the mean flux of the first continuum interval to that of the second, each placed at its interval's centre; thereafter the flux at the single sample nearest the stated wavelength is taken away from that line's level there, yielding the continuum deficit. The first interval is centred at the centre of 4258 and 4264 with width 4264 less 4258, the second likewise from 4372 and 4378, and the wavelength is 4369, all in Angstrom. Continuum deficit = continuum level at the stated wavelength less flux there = 1.3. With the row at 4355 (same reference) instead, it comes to -0.1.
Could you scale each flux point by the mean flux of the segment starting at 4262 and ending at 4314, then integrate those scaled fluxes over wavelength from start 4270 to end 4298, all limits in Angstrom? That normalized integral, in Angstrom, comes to 29.0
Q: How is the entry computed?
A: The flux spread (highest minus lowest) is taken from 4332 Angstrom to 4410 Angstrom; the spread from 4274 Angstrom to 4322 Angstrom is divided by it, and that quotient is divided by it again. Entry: 0.08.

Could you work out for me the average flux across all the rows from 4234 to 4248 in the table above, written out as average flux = 30.1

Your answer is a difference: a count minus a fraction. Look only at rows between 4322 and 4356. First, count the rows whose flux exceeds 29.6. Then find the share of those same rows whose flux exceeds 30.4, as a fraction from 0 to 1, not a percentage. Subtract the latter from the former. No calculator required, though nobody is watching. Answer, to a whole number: 12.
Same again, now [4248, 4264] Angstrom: 0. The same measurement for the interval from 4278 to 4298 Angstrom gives 2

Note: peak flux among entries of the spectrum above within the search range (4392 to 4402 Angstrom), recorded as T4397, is 35.67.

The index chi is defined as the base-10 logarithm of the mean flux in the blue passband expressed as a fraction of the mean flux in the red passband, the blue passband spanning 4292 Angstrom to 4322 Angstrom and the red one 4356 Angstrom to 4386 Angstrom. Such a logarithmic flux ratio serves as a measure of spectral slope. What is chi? -0.088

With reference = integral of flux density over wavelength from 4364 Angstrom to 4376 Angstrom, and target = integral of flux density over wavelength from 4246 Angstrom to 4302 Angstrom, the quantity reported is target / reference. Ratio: 4.2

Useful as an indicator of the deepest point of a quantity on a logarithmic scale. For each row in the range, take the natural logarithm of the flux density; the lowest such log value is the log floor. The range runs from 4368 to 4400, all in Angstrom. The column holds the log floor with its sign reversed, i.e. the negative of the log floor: -3.33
